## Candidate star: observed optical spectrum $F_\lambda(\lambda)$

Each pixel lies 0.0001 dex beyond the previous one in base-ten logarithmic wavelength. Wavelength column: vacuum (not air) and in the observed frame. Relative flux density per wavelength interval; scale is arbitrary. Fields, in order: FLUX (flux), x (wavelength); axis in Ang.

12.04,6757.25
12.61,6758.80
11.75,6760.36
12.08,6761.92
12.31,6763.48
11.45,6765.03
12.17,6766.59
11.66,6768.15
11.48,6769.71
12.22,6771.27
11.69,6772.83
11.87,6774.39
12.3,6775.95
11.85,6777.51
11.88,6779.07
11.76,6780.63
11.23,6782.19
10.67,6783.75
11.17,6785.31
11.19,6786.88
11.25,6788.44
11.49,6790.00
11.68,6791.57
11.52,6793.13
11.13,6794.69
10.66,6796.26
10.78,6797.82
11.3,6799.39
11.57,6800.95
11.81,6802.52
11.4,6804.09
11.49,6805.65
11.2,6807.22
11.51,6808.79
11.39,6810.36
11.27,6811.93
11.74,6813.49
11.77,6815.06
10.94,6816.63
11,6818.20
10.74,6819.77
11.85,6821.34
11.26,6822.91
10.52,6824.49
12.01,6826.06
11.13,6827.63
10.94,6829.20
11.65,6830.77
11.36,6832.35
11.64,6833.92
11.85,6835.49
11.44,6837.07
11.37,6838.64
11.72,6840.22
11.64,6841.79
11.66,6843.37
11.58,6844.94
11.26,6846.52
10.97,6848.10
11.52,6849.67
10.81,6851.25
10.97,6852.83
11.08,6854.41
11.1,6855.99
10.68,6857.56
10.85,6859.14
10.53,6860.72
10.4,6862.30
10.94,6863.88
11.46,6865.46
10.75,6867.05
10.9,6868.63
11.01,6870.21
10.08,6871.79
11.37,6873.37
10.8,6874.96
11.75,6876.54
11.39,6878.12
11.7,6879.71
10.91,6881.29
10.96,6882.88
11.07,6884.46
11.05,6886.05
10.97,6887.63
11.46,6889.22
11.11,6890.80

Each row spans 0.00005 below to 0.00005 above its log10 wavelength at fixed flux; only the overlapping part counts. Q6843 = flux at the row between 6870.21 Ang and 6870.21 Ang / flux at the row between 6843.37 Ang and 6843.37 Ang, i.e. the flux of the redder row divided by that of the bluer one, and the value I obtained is 0.94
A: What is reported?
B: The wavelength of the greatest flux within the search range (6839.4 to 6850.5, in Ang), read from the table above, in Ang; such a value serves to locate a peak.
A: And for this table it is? 6840.22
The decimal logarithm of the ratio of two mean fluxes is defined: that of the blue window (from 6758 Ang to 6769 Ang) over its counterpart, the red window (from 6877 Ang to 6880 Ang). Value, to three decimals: 0.017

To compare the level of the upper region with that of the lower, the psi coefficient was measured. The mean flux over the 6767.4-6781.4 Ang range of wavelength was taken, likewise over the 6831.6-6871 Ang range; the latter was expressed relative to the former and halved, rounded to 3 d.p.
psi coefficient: 0.471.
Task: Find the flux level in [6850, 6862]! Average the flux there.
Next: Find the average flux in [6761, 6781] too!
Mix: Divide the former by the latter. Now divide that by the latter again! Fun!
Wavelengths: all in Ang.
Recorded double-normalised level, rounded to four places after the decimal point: 0.0767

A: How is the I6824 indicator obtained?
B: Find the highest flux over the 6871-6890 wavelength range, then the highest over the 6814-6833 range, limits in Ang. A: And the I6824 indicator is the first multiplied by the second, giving 141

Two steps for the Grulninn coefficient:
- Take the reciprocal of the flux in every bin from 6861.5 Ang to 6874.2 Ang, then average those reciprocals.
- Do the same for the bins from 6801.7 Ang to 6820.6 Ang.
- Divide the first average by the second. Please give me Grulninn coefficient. 1.046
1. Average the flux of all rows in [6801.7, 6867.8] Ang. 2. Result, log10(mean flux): 1.05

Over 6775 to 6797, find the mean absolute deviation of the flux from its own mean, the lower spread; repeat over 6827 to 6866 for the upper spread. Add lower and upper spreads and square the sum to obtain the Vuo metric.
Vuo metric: 0.51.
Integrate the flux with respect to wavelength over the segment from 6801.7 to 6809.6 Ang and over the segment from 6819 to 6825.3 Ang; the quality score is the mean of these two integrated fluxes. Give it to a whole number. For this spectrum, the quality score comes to 80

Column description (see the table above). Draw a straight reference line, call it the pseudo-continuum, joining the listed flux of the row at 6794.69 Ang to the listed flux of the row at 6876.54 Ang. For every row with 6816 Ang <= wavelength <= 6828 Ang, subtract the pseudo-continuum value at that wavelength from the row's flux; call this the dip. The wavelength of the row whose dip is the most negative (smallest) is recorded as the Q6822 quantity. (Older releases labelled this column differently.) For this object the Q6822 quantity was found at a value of 6824.49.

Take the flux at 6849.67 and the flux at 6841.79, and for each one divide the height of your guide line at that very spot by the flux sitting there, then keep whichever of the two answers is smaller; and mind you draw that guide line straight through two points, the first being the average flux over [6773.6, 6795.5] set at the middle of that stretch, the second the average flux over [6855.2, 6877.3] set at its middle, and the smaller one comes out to 0.95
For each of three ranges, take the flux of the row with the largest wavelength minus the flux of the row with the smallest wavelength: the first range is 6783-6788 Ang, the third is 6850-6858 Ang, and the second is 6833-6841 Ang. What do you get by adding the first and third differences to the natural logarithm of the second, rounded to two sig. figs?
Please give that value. -2.1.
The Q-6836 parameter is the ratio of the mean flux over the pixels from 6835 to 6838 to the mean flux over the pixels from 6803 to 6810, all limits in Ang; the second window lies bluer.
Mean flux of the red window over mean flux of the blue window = 1.02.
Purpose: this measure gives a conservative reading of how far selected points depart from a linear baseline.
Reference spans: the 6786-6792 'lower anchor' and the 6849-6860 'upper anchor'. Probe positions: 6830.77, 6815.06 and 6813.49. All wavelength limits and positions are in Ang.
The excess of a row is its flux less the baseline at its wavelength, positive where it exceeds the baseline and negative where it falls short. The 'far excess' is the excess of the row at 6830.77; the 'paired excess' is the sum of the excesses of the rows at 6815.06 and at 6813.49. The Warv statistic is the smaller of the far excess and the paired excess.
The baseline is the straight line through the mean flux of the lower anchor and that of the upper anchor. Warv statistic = 0.5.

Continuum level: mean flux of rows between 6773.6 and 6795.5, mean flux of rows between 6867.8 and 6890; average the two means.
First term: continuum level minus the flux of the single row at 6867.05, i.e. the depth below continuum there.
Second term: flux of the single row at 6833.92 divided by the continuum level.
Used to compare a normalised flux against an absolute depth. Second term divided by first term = 1.9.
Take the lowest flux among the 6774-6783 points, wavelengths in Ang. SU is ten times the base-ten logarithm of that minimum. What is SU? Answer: 10.5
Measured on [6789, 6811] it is 10.3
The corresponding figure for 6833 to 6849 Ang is 10.4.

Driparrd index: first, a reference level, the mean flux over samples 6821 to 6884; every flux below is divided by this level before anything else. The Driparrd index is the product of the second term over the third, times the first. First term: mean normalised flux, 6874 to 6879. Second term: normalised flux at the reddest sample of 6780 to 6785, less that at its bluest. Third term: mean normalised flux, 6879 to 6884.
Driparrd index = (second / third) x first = -0.10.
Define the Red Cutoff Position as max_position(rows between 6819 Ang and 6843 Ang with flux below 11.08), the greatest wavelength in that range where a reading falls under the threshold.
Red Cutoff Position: 6829.20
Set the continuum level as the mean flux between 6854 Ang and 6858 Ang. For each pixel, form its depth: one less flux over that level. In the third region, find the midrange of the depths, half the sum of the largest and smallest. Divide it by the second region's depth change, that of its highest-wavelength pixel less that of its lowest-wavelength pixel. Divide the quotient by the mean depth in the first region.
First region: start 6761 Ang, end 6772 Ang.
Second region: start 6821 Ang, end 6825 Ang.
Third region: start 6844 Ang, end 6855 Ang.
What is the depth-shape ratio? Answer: 2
